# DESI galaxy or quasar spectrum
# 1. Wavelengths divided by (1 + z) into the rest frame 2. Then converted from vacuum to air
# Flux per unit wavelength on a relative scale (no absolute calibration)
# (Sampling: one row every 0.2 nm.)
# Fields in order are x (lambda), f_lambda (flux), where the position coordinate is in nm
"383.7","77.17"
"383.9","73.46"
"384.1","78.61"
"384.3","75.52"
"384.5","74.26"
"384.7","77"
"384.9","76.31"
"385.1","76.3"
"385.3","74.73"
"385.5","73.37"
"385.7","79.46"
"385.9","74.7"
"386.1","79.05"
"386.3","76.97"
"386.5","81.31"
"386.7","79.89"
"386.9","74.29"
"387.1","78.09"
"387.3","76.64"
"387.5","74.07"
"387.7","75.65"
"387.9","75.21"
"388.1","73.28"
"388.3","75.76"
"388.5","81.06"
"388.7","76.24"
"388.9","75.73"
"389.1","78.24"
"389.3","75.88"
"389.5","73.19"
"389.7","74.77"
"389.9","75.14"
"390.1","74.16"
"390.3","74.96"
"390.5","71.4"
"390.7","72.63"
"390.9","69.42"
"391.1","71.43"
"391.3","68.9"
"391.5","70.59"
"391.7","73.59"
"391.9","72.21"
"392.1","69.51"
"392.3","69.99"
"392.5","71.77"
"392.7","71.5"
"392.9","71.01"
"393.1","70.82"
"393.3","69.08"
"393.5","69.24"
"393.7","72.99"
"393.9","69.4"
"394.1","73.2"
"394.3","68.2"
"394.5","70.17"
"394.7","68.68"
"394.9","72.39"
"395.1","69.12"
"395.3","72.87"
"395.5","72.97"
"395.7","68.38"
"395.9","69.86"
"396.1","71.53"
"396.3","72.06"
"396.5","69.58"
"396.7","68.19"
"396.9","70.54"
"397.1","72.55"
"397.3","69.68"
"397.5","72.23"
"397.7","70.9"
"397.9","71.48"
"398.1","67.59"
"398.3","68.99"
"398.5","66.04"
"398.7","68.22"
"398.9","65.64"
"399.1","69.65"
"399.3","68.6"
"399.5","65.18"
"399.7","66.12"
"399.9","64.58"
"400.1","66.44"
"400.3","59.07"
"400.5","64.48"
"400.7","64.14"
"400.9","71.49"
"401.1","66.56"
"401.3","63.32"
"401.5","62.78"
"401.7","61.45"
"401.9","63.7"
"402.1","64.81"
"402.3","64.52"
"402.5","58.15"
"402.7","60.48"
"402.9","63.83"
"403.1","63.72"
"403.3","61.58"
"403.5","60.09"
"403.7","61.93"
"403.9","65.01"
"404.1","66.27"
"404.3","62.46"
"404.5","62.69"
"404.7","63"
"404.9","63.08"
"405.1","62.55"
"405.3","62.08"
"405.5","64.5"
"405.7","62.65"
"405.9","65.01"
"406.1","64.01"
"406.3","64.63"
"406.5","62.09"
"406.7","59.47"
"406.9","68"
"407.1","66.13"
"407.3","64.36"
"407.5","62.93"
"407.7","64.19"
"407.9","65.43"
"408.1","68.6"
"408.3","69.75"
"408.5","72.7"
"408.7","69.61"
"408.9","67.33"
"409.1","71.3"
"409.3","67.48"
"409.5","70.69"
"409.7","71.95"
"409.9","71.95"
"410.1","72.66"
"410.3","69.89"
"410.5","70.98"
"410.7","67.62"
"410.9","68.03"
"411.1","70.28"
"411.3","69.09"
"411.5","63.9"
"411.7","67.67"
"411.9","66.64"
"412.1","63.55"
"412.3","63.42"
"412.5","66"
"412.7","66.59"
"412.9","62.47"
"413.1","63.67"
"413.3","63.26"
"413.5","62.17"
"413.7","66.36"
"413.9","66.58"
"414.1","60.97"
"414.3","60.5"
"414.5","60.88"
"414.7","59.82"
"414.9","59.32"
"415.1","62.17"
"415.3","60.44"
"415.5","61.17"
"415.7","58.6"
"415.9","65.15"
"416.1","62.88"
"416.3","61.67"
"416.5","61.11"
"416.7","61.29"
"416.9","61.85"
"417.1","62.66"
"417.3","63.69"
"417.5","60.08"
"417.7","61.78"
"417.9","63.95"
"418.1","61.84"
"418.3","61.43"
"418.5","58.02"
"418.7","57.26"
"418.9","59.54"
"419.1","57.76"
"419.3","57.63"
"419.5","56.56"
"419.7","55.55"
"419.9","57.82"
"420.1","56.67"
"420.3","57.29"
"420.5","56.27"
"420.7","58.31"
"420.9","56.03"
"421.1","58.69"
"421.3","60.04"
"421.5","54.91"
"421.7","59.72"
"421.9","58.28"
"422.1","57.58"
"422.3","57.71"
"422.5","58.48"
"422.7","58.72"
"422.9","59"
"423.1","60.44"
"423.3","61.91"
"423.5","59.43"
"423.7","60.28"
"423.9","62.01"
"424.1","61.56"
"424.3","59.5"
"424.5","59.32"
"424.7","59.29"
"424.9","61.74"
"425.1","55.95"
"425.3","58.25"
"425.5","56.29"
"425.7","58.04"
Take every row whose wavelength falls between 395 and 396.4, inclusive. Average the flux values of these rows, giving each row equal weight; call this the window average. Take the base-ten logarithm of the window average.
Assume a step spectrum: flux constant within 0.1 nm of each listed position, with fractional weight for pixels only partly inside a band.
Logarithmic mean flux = 1.85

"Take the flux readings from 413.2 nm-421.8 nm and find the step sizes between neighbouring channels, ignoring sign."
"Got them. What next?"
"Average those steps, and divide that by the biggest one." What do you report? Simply 0.28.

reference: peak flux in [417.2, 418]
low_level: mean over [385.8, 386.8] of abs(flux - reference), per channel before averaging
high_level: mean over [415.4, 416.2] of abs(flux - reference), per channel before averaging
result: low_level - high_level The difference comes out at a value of 11.8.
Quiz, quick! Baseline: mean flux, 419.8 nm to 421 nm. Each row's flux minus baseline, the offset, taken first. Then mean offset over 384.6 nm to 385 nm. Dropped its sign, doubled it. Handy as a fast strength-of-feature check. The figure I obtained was 39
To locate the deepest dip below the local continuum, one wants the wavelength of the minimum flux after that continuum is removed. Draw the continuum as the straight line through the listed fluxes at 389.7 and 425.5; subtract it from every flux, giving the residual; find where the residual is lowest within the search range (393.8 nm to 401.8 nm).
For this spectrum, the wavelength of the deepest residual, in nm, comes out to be 400.3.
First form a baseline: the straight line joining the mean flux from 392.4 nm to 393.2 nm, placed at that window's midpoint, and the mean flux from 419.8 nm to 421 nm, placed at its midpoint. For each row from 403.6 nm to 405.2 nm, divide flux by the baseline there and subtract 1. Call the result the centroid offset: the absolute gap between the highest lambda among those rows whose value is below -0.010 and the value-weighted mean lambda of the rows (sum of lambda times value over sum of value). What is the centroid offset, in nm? 0.66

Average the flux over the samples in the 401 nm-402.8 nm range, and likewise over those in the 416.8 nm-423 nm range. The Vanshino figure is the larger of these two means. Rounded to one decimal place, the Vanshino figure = 62.9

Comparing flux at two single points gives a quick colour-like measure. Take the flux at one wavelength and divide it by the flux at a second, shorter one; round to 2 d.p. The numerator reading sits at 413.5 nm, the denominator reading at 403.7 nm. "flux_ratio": 1.00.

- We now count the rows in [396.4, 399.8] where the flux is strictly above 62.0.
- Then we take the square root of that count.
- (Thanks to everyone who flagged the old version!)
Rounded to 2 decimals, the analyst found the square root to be 4.12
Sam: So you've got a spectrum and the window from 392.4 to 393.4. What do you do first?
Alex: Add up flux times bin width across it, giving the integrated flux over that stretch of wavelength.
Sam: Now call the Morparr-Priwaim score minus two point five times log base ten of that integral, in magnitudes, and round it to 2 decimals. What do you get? -4.63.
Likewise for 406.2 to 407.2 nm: -4.52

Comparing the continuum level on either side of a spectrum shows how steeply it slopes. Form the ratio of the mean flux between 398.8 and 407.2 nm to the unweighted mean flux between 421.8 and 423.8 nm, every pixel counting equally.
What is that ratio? 1.08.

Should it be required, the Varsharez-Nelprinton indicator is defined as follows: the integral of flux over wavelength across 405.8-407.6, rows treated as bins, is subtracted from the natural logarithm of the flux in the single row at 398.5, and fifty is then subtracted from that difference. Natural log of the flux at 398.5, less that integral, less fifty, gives -161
